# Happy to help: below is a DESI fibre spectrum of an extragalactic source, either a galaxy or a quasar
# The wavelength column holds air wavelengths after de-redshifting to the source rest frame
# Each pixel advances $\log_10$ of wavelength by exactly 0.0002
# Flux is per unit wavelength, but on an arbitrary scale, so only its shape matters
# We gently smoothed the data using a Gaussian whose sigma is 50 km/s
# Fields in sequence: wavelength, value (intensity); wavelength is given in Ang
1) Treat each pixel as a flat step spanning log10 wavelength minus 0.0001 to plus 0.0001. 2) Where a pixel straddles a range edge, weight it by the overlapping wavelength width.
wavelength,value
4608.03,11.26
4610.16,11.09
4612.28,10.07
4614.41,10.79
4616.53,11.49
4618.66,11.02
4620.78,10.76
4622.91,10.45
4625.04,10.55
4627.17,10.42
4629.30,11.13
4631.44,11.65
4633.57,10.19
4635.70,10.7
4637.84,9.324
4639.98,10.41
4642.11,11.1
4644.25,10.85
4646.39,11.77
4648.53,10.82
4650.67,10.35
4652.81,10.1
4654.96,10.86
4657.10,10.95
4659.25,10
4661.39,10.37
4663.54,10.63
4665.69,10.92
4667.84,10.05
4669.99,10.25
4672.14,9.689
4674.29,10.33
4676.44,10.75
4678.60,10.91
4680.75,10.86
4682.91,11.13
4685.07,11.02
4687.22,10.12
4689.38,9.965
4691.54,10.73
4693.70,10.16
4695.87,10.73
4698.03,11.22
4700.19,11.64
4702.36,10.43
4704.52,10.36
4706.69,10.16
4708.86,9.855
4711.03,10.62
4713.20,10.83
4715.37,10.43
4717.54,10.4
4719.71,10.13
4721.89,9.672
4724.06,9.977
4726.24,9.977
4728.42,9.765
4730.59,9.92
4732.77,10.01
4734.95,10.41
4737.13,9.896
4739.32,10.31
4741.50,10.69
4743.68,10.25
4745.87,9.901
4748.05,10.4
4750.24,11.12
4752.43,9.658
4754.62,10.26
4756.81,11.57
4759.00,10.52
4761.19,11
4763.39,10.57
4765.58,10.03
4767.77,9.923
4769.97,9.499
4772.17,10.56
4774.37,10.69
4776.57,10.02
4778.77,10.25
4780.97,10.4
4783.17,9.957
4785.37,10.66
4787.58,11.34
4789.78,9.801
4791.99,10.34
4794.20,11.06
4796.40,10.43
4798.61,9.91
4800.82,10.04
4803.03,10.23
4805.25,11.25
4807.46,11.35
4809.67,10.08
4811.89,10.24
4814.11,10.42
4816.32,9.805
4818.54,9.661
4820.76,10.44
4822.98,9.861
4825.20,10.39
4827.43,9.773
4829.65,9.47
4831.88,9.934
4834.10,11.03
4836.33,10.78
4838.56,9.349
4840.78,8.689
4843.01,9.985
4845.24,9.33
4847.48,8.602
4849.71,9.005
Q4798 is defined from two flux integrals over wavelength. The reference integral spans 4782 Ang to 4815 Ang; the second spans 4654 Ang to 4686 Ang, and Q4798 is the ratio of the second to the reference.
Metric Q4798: 0.98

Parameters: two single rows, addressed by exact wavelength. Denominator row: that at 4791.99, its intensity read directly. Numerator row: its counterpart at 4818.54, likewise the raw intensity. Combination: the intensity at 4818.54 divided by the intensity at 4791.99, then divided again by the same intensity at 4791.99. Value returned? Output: 0.090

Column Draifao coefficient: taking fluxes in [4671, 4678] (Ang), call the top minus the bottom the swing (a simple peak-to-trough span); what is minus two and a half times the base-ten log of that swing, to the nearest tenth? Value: -0.1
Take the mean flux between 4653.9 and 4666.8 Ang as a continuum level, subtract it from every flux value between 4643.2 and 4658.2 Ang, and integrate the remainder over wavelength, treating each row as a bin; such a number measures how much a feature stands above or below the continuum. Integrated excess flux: 2.9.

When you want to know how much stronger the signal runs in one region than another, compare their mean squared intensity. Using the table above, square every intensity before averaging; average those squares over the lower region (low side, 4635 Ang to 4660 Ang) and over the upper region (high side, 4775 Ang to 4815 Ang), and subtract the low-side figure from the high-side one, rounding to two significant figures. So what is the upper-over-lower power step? -3.7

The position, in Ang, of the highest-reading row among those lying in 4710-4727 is 4713.20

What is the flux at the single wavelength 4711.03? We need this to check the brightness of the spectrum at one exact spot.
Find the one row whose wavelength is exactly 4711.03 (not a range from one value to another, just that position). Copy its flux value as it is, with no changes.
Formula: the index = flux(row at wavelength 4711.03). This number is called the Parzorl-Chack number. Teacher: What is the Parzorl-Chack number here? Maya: 10.62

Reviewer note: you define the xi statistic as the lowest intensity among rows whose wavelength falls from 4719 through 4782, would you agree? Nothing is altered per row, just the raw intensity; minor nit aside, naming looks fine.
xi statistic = 9.499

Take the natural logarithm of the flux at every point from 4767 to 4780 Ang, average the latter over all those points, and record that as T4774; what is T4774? 2.317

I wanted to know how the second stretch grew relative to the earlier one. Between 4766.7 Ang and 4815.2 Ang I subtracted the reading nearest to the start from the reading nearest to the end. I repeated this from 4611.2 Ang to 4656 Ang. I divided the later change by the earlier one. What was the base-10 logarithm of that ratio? -0.20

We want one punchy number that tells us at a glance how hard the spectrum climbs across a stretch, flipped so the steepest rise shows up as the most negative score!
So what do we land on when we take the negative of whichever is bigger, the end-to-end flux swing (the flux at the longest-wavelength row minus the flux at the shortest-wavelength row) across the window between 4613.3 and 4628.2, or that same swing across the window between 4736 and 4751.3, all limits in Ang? -1.2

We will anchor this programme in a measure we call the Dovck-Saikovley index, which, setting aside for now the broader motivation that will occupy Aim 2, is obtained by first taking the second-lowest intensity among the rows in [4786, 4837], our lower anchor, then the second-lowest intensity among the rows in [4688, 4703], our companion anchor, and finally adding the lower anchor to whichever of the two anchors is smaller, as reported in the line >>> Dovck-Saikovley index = 19.3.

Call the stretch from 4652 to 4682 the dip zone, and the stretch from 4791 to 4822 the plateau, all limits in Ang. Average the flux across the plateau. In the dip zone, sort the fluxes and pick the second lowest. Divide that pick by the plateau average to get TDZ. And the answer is 0.964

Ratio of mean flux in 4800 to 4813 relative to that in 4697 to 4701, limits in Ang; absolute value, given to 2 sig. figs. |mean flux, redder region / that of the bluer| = 0.92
